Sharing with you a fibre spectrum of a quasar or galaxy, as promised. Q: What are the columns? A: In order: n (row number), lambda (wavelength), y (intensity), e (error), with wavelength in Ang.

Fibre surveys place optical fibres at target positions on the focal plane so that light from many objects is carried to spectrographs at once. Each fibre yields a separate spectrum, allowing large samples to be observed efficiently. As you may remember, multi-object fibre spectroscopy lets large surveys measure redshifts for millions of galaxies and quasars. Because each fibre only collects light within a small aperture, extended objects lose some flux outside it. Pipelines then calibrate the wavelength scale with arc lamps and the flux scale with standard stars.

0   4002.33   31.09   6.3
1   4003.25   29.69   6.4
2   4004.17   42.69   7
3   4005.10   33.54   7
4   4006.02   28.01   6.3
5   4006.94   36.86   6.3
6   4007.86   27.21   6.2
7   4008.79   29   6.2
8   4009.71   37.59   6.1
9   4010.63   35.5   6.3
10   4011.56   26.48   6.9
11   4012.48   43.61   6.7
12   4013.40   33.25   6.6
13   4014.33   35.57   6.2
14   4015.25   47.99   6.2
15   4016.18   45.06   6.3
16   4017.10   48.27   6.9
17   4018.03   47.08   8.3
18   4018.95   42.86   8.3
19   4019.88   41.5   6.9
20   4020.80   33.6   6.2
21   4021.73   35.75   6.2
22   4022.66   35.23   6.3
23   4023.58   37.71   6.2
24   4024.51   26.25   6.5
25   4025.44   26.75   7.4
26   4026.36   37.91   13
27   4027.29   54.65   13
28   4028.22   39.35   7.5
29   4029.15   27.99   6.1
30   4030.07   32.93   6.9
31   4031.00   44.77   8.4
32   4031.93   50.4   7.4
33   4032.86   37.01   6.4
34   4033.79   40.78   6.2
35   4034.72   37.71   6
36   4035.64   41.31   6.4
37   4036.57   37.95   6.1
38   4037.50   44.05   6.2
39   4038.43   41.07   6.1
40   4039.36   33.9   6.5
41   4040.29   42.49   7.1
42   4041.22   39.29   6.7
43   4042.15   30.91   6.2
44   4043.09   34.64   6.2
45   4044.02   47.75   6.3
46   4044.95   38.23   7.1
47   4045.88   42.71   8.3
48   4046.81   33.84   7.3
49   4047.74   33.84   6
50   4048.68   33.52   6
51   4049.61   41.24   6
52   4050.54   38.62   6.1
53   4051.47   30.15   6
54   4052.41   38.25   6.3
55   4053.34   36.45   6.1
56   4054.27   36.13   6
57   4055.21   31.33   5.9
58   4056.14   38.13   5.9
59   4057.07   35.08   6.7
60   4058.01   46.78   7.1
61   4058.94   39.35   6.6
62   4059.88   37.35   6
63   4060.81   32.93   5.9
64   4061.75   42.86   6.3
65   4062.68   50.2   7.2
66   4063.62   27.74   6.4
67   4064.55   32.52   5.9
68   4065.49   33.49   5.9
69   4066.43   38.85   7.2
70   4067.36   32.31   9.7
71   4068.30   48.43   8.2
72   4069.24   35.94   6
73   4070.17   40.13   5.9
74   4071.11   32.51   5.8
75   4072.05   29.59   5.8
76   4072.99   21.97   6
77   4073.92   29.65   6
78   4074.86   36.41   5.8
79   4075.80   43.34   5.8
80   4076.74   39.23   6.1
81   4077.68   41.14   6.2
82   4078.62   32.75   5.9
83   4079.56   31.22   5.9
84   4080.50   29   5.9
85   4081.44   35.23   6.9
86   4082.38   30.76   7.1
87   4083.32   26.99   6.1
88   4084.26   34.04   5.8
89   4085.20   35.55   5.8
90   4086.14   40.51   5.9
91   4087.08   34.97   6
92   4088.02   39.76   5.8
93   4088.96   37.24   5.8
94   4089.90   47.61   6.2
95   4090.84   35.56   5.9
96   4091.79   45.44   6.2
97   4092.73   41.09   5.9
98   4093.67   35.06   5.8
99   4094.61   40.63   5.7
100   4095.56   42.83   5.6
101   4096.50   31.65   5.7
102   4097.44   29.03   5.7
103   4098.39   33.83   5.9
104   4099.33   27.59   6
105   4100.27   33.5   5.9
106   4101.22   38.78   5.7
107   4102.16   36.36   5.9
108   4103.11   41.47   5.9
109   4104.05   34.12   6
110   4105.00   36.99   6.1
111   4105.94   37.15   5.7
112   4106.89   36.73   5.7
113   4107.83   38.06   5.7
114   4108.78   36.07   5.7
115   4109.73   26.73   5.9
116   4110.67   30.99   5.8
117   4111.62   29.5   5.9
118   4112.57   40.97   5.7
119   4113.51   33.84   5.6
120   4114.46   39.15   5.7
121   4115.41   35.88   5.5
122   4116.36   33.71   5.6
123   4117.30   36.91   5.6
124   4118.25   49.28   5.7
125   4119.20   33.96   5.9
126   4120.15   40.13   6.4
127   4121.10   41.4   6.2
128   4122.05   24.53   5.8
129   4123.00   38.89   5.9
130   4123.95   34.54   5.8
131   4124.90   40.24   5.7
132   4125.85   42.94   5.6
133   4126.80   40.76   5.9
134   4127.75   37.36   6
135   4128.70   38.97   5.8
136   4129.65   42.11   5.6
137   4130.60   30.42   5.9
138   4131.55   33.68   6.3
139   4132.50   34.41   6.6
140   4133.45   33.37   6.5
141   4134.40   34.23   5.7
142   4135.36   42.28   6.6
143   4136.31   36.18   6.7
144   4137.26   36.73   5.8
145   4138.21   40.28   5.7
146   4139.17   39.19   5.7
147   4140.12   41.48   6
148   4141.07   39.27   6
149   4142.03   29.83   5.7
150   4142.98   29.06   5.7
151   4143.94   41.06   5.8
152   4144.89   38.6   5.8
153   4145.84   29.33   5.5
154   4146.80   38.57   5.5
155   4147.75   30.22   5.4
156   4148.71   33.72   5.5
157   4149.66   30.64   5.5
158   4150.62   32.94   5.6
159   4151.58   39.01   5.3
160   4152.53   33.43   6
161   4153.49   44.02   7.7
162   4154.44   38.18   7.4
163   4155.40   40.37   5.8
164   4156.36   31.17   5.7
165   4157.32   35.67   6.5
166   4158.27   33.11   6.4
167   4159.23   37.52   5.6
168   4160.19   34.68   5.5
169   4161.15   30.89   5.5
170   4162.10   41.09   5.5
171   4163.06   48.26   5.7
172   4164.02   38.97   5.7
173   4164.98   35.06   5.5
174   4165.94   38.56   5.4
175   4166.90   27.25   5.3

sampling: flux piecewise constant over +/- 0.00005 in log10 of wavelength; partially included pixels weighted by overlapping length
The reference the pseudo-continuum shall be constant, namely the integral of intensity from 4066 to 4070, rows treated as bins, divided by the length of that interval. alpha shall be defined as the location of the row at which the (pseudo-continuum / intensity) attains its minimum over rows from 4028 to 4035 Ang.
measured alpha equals 4031.93 Ang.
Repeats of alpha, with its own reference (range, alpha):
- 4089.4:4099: 4089.90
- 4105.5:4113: 4112.57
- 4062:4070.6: 4062.68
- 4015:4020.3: 4017.10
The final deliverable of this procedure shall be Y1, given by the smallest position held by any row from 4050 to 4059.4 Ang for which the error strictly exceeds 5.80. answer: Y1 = 4050.54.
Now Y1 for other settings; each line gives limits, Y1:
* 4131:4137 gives 4131.55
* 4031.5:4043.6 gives 4031.93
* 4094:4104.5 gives 4098.39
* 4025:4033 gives 4025.44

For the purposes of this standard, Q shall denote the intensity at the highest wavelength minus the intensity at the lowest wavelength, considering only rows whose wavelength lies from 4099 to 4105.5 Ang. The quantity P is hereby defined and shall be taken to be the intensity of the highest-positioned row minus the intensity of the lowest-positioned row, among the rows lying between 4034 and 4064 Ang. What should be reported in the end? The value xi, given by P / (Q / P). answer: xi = 10.6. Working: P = -10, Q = 9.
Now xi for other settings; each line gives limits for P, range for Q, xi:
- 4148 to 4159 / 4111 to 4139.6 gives 0.0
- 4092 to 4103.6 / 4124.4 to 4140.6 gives 0.1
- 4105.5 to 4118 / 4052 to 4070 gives 0.0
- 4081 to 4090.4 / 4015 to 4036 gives -22.9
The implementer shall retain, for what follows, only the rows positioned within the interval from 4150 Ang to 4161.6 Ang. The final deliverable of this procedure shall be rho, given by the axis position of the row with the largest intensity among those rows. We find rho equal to 4153.49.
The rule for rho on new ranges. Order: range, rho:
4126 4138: 4135.36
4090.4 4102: 4091.79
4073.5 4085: 4075.80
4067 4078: 4068.30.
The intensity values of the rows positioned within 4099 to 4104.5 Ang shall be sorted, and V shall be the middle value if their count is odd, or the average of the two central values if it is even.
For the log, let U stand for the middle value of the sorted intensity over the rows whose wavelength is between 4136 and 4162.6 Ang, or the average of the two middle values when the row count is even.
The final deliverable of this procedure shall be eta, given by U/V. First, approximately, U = 36.5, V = 35.2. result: 1.03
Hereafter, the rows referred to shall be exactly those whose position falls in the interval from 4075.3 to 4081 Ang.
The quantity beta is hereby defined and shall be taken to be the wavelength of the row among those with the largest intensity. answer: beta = 4075.80 Ang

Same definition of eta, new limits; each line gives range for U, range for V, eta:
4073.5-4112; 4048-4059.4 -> 0.95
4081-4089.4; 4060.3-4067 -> 1.05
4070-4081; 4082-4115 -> 0.90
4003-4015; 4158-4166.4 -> 0.89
